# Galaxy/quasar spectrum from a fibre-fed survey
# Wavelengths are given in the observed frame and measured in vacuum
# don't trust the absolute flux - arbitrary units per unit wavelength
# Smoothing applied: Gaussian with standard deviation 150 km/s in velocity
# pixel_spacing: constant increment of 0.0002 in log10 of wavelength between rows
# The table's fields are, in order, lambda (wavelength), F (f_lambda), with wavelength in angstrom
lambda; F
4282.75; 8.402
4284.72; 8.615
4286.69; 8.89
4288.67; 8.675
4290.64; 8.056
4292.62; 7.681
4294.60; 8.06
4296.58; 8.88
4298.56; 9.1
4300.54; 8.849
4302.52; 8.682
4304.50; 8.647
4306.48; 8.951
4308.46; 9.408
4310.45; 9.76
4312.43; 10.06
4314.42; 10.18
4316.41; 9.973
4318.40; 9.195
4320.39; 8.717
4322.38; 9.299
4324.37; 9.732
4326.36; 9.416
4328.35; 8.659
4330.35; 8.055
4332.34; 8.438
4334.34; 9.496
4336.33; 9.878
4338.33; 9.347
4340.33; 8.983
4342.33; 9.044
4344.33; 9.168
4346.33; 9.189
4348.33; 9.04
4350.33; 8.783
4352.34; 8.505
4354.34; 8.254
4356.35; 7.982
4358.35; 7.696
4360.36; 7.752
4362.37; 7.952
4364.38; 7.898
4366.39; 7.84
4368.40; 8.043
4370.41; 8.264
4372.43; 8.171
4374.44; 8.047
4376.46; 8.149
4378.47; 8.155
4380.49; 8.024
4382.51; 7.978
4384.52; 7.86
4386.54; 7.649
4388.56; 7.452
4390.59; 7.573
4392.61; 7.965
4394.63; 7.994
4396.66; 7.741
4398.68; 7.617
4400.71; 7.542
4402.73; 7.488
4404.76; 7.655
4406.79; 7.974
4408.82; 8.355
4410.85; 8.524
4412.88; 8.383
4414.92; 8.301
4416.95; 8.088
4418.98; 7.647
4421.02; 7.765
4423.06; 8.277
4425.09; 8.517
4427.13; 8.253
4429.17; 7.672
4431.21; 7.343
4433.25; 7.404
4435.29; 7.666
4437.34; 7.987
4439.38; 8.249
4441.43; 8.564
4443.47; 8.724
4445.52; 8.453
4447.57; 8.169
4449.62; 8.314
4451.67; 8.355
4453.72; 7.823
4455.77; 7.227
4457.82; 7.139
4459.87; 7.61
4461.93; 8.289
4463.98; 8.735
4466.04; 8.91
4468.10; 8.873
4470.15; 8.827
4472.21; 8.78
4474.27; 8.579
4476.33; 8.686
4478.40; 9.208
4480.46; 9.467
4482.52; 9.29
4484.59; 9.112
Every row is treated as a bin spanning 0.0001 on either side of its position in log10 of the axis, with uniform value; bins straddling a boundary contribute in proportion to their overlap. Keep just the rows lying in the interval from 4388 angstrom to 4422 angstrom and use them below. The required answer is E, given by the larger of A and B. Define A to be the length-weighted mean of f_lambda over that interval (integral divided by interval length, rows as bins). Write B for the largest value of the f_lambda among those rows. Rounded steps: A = 7.9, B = 8.524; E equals 8.5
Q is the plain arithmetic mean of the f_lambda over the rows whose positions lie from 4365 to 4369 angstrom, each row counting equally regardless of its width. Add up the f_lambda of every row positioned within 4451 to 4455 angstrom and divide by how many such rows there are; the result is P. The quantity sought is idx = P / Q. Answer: 1.02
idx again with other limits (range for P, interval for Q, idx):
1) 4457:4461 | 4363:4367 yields 0.94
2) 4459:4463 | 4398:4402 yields 1.05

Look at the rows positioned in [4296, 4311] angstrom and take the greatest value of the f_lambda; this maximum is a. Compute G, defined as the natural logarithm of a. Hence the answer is 2.28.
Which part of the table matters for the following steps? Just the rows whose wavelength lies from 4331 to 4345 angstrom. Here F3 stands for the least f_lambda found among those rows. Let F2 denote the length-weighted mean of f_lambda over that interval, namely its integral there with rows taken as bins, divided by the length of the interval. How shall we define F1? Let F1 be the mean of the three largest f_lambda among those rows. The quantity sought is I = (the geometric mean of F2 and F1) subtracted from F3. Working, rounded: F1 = 9.6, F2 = 9.2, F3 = 8.438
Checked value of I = -0.93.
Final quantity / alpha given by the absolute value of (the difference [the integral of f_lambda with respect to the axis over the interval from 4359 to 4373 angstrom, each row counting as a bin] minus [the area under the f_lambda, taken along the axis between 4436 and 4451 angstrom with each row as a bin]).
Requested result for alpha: 13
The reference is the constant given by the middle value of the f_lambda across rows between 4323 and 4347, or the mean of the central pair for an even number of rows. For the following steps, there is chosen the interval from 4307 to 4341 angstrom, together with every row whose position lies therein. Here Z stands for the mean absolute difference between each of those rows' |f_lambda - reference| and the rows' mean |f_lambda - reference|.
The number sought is 0.27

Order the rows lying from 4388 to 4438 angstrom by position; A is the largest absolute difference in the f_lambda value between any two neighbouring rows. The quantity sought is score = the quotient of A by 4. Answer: 0.15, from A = 0.6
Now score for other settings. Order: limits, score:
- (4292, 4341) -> 0.26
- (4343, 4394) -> 0.10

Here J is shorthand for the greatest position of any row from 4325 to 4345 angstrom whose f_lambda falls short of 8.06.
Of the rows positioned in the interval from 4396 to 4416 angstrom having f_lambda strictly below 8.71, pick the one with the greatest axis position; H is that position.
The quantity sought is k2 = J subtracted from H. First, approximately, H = 4414.92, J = 4330.35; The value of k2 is 84.6 angstrom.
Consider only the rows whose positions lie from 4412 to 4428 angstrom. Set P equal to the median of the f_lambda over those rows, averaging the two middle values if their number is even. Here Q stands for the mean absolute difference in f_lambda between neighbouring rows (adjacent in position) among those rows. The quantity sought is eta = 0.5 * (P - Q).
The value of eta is 4.0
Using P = 8.3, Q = 0.27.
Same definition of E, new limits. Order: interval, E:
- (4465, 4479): 9.2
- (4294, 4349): 10.2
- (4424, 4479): 9.2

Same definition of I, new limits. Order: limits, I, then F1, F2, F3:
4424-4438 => -0.70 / 8.3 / 7.8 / 7.343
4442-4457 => -1.10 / 8.5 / 8.2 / 7.227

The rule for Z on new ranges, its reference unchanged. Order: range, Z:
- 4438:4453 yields 0.15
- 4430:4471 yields 0.49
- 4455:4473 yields 0.63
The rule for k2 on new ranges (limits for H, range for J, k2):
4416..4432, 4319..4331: 100.9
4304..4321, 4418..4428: -116.5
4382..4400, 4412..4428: -22.3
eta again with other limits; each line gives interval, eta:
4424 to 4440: 3.8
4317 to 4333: 4.2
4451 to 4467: 3.8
